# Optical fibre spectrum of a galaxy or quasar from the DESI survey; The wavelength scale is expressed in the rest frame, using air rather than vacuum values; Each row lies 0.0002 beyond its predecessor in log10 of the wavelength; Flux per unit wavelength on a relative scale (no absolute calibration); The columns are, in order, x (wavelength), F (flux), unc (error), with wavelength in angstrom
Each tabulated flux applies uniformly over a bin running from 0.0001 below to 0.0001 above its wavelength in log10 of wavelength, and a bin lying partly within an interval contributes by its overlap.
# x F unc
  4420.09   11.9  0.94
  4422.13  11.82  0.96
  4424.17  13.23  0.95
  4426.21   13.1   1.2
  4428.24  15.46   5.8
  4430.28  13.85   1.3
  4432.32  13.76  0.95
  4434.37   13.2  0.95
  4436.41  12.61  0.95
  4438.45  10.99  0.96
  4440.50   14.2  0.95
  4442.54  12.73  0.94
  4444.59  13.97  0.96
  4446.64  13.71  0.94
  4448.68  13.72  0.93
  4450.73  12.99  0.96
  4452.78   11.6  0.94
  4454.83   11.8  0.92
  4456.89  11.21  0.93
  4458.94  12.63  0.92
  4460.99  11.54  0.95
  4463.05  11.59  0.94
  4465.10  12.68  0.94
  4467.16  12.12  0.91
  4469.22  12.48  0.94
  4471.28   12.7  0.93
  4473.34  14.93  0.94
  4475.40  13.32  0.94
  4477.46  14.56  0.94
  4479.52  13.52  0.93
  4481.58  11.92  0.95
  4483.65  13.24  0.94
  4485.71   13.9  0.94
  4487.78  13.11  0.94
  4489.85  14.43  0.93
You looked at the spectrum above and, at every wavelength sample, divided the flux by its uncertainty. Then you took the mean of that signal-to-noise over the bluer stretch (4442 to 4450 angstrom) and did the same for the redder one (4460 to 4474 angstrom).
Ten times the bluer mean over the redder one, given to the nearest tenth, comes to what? 10.7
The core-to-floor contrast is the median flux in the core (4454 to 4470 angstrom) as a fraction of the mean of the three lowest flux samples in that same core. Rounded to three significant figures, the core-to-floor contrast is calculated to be 1.04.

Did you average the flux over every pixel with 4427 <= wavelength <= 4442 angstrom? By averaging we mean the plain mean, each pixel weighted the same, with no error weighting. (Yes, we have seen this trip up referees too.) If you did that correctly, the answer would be 13.4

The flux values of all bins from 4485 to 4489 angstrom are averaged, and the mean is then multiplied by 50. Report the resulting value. 675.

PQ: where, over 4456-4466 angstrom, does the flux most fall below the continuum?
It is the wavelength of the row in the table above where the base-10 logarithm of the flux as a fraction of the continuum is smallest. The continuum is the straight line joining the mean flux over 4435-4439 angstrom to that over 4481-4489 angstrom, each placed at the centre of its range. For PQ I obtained 4456.89 angstrom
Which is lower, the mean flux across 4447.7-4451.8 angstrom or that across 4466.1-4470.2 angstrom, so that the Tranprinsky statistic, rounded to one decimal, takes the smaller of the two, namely 12.3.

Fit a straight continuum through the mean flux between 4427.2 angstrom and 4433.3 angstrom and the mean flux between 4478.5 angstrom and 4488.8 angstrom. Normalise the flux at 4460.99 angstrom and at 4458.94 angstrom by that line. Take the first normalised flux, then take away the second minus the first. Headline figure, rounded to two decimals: 0.77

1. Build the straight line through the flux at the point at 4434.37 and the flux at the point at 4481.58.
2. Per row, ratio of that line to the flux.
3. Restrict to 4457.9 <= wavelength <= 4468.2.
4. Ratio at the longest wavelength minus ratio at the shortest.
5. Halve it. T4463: 0.01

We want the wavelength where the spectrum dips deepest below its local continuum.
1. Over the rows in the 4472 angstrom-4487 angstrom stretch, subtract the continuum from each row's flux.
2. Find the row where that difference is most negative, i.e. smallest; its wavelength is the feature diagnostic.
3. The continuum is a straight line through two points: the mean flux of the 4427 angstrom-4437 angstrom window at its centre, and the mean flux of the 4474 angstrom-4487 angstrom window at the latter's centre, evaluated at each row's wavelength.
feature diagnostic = 4481.58 angstrom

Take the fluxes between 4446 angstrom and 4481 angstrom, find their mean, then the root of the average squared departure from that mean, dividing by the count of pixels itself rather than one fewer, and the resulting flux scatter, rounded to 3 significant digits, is 1.05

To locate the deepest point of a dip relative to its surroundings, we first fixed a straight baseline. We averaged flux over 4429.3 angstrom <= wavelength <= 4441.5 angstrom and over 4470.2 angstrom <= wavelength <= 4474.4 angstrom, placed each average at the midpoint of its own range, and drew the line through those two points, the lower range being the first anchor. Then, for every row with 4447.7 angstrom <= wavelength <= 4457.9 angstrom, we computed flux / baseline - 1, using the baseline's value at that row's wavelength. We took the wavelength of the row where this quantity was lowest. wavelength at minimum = 4456.89 angstrom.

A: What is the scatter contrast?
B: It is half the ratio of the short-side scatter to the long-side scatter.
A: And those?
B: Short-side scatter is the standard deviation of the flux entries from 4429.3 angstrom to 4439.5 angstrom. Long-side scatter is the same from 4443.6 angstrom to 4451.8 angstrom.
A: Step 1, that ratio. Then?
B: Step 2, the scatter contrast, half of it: 1.4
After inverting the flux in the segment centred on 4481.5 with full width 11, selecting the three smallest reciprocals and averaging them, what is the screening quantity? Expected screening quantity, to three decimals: 0.072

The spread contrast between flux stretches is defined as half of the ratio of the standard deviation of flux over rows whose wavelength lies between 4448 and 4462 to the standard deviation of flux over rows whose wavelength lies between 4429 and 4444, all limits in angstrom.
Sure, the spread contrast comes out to 0.42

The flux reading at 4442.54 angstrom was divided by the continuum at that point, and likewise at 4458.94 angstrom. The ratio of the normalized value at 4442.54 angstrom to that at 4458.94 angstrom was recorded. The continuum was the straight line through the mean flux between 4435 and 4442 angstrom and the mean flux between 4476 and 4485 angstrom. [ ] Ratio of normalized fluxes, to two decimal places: 1.03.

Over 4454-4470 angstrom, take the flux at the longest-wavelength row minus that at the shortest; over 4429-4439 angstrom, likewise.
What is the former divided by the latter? -0.2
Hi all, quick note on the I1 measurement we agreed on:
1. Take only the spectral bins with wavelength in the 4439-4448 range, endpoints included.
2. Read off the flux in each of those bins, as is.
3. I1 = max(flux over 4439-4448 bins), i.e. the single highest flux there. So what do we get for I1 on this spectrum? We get 14.2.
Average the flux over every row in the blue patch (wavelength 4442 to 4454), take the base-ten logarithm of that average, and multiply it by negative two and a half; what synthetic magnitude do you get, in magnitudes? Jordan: -2.79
